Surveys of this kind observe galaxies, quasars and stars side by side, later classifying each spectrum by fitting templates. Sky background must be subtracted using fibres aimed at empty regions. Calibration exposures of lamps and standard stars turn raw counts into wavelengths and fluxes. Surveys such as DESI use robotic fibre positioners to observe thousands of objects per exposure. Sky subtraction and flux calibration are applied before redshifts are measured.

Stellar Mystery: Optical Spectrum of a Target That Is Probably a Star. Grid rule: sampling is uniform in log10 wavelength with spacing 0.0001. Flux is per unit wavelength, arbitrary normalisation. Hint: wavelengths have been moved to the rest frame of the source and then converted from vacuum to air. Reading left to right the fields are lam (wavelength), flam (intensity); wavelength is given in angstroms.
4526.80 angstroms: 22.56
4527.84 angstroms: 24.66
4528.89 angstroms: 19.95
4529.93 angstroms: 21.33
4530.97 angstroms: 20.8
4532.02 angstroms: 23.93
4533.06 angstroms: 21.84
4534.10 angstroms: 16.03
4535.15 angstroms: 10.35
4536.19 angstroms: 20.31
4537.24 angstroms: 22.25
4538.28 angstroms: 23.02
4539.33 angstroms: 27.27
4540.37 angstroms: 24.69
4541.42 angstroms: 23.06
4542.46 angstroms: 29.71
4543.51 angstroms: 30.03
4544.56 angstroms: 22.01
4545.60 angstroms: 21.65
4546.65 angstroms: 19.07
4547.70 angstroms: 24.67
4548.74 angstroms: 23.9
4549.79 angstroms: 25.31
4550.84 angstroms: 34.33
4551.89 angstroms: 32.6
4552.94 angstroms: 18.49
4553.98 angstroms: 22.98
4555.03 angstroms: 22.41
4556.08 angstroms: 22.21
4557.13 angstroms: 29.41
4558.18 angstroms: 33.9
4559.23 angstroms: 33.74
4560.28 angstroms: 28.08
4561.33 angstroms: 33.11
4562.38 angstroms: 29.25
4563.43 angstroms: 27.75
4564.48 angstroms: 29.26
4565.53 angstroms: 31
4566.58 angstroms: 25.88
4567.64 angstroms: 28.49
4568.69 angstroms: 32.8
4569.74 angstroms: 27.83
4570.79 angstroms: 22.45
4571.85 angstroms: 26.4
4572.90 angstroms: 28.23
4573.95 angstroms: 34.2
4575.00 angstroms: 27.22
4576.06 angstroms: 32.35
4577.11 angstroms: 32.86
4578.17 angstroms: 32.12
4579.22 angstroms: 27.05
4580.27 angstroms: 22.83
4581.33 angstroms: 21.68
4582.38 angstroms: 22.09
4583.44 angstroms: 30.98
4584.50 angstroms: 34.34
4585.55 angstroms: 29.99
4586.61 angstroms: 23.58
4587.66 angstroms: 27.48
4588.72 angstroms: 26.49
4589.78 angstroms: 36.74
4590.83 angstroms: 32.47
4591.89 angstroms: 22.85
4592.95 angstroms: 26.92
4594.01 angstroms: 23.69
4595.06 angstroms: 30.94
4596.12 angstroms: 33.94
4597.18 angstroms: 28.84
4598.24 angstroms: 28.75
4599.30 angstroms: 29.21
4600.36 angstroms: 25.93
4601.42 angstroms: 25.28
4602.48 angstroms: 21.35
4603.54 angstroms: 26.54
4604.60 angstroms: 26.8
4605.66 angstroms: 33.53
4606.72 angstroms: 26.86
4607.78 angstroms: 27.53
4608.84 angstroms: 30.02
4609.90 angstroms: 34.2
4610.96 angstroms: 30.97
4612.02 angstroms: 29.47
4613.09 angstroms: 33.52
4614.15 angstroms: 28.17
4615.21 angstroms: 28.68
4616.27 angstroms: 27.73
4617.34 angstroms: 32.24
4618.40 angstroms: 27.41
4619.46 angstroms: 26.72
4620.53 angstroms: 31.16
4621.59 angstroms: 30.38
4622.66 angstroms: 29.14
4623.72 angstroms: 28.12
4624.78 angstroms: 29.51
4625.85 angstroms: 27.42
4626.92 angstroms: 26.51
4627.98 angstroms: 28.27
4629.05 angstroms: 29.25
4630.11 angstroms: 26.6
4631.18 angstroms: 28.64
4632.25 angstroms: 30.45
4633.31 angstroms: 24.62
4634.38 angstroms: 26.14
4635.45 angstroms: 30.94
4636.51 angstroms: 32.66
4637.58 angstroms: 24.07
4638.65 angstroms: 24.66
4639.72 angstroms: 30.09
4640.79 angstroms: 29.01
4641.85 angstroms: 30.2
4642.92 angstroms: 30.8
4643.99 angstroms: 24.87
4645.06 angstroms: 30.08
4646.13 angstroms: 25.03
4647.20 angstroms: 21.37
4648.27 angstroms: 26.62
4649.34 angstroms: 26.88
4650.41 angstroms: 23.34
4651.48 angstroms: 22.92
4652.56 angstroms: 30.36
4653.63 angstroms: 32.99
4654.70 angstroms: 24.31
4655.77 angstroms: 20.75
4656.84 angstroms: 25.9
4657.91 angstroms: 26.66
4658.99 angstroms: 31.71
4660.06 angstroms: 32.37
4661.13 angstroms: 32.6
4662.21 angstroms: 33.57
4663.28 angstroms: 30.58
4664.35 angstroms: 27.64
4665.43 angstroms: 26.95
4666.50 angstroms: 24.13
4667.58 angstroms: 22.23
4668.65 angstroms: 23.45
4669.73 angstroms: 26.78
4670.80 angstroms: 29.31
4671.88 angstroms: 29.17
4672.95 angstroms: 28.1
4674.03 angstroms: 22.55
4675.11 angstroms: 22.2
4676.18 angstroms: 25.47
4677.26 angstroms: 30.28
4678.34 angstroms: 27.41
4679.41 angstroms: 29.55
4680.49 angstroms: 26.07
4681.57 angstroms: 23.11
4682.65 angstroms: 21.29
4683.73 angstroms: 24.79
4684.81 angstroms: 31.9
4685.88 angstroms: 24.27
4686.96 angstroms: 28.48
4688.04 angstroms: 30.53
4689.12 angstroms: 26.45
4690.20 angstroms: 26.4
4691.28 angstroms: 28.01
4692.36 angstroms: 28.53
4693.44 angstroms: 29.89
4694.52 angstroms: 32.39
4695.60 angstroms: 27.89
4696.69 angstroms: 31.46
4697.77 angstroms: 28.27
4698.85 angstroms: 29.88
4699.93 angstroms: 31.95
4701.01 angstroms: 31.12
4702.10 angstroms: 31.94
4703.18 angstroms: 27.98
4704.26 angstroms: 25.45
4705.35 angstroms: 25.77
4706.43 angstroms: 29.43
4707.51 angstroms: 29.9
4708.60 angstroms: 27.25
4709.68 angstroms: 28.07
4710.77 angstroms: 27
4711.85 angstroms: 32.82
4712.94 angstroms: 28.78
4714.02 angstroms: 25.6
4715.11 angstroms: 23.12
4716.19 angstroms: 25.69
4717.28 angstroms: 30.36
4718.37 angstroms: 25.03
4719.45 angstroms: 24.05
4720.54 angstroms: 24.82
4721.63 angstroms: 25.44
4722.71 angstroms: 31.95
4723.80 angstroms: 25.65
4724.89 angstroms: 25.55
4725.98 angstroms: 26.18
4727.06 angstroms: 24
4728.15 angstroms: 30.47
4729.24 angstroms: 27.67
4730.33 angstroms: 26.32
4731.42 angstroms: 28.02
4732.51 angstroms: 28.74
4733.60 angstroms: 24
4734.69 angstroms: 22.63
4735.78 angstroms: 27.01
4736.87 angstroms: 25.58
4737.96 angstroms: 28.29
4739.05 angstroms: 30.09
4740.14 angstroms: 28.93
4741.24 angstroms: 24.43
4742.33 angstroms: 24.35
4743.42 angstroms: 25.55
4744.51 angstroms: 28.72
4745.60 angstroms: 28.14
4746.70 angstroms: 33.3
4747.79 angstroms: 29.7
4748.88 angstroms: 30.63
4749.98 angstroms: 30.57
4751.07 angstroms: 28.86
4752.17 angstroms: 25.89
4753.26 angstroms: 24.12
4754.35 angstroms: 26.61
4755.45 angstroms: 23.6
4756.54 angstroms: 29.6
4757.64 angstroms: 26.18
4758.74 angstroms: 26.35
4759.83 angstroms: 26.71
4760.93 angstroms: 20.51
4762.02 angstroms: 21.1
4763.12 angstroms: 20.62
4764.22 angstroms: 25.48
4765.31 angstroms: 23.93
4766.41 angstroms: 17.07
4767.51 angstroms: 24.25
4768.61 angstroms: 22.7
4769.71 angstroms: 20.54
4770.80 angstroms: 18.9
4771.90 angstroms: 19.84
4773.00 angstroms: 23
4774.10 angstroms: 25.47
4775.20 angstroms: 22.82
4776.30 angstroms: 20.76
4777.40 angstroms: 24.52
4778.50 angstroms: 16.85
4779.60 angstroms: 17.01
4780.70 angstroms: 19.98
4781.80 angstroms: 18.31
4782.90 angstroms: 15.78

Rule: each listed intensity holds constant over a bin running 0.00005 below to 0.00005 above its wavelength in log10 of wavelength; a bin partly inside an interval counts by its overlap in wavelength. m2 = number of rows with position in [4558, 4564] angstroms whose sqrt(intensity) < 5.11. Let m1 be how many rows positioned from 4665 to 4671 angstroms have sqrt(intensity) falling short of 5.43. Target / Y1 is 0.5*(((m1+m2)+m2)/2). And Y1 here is 1.5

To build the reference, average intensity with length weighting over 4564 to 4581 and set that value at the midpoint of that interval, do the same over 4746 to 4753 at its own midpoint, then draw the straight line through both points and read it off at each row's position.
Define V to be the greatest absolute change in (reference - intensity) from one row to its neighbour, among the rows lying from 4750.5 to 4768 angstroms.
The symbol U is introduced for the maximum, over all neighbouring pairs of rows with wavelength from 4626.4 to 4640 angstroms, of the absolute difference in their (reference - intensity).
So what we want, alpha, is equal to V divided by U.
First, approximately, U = 8.6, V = 7.2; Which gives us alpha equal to 0.83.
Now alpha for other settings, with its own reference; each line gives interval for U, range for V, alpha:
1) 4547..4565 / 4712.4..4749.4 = 0.46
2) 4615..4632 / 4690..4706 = 0.93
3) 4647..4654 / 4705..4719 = 0.78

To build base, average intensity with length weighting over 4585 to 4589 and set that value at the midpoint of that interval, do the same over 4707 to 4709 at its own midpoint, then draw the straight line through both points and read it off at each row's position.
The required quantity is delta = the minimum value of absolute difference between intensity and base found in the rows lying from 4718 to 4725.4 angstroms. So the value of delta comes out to 3.1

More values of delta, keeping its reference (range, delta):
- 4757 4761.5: 2.5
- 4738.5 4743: 0.1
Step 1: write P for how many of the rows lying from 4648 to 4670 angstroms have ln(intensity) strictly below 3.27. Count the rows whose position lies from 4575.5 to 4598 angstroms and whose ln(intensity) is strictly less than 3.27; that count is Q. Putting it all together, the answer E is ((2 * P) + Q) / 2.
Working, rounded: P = 8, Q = 6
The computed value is 11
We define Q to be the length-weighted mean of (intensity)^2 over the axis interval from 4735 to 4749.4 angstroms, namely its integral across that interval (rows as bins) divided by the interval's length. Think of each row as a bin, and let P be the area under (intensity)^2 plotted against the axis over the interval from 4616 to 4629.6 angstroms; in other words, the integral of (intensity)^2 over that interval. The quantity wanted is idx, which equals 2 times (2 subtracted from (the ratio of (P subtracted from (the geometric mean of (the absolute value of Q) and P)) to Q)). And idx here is -25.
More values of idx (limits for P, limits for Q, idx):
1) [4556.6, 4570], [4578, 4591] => -26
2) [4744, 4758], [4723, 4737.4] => -28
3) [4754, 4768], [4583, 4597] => -17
